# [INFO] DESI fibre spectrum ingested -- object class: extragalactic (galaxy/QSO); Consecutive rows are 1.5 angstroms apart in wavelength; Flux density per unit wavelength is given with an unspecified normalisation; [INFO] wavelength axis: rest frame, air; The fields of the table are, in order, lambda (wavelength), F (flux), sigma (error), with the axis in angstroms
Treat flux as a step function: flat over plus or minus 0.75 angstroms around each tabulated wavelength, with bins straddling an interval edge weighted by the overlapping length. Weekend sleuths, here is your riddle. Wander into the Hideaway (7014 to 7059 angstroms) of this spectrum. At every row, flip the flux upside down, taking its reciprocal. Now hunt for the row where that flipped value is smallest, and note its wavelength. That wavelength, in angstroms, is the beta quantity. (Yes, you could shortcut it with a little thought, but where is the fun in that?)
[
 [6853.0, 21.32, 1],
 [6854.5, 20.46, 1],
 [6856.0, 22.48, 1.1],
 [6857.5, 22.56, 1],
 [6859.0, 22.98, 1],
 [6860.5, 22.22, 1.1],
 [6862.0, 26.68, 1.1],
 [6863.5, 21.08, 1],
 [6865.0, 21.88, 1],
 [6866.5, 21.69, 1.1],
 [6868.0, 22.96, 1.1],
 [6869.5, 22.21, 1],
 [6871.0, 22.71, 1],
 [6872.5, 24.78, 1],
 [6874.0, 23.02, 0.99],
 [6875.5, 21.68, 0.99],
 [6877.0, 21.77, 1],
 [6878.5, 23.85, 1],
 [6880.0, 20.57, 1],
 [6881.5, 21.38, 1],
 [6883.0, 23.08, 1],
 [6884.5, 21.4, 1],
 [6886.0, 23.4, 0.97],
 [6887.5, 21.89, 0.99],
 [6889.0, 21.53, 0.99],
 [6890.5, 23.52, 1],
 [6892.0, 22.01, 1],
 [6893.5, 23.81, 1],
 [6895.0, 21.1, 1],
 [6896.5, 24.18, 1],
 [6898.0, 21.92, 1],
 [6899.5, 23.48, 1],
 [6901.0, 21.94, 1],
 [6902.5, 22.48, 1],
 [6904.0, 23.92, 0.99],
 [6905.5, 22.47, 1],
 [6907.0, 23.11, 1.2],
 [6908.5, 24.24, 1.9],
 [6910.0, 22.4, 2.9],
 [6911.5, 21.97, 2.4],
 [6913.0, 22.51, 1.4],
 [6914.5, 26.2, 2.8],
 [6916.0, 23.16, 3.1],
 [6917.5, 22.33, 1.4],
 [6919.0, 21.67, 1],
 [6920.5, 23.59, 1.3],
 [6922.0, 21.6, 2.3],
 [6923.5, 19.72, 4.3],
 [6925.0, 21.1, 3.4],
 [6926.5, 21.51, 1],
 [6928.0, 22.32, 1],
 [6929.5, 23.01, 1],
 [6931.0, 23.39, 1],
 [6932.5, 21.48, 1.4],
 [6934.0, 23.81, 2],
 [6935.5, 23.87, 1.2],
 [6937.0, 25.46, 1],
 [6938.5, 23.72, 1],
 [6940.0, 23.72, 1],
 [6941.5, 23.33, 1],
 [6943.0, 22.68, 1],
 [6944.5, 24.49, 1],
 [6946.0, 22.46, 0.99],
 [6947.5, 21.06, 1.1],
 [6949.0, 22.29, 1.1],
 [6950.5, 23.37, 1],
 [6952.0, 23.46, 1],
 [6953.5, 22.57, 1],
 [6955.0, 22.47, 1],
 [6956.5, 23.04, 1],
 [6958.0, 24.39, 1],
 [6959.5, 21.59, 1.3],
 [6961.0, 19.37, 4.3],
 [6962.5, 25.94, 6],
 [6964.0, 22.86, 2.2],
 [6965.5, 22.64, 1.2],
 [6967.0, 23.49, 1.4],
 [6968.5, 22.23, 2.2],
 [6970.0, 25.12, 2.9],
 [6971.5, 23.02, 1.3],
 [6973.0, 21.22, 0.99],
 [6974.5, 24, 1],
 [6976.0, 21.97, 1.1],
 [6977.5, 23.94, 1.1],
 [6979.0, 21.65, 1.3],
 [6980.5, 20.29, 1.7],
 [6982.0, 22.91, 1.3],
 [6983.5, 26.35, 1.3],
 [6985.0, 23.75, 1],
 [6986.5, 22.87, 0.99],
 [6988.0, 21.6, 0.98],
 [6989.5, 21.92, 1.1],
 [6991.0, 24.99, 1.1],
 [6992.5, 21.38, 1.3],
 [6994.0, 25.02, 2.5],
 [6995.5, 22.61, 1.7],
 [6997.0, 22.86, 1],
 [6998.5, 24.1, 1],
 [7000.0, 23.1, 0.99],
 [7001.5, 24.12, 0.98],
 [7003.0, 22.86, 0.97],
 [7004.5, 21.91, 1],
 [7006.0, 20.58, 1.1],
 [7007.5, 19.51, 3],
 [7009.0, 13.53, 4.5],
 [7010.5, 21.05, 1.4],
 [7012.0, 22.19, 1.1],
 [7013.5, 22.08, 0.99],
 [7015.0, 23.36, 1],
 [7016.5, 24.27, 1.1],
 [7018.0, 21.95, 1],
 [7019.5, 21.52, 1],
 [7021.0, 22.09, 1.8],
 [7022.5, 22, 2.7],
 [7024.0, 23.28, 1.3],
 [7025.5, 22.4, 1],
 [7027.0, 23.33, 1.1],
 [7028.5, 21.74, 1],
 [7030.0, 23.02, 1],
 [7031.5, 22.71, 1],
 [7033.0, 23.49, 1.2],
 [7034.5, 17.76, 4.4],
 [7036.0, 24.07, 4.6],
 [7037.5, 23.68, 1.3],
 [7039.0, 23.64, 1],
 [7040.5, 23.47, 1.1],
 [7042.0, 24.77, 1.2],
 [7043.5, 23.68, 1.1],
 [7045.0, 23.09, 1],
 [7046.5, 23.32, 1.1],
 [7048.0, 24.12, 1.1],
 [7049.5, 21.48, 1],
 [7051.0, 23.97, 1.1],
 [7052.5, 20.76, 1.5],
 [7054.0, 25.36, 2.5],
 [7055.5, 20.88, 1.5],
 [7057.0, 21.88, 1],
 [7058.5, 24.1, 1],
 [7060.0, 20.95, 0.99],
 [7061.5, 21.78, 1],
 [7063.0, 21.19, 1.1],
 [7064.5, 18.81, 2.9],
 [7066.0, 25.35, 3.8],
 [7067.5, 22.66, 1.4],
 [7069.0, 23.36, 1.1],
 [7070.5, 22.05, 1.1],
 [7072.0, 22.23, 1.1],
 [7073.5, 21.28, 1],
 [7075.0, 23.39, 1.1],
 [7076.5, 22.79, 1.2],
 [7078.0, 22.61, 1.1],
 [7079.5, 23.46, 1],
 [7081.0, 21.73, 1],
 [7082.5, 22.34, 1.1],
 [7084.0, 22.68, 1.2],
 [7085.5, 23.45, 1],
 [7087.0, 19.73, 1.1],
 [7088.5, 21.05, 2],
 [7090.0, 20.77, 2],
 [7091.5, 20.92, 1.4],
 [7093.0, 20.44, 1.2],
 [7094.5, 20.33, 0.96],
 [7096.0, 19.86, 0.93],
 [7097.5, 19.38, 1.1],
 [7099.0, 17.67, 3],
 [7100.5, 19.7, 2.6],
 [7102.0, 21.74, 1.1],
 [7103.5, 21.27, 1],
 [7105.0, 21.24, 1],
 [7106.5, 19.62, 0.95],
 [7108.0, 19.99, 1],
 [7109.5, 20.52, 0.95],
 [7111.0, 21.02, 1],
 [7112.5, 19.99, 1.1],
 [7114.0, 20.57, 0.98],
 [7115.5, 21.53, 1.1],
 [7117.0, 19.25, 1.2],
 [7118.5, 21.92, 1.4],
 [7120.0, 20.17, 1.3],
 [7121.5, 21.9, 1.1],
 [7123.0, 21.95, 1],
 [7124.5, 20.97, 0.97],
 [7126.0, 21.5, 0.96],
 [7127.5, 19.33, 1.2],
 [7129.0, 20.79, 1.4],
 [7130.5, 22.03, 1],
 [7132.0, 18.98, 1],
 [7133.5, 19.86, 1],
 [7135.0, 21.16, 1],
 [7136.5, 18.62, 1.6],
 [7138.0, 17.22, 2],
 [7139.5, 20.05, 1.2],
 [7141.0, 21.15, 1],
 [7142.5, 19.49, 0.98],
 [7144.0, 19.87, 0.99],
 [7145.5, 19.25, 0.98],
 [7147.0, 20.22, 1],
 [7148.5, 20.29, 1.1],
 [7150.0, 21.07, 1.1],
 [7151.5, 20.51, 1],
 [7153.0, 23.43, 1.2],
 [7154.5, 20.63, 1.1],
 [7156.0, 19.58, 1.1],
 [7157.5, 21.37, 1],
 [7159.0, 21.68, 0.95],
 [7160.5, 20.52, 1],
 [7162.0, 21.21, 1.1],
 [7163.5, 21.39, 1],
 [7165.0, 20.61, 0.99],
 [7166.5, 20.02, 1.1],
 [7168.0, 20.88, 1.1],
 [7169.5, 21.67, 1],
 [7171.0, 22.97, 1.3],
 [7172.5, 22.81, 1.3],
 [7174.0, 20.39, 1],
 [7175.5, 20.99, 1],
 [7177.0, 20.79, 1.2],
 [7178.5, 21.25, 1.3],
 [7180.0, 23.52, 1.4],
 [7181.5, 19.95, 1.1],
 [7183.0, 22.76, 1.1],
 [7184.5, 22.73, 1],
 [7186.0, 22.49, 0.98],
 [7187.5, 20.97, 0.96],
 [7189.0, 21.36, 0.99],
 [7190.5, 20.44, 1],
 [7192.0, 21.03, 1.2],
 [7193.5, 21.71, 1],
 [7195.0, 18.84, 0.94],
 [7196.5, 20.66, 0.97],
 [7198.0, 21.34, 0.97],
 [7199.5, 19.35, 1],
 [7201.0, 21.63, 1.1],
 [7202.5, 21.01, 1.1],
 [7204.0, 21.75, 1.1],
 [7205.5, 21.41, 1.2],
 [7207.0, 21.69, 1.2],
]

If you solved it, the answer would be 7054.0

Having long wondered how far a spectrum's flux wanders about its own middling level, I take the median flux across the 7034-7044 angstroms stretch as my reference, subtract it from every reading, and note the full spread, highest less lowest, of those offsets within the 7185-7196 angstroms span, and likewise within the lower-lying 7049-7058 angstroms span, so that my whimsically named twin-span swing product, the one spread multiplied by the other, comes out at 17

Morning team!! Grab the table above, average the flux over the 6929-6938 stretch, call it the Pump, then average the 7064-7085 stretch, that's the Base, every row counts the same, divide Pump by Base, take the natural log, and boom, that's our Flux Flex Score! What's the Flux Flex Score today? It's 0.04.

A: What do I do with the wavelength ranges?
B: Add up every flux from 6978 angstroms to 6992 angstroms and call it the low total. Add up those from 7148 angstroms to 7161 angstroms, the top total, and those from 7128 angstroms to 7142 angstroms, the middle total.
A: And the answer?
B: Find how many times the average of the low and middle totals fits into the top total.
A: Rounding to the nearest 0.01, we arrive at 0.98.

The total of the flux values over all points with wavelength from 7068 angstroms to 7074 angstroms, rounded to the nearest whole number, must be 89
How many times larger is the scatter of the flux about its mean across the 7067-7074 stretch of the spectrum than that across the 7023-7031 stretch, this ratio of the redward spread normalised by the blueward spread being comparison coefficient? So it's 1.13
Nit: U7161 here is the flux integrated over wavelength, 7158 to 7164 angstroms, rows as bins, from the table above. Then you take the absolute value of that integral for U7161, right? 127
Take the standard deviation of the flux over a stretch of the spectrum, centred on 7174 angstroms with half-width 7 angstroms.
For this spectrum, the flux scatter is 1.1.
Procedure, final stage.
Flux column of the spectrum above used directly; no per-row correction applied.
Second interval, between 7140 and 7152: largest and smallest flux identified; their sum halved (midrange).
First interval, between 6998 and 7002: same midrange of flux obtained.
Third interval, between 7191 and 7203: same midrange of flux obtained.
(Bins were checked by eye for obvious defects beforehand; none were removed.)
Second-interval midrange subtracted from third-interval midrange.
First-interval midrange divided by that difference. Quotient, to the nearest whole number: 315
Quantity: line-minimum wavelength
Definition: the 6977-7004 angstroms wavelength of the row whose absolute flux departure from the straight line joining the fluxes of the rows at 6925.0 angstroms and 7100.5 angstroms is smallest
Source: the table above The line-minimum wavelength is 6980.5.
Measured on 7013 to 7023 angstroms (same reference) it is 7019.5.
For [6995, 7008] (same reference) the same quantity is 7006.0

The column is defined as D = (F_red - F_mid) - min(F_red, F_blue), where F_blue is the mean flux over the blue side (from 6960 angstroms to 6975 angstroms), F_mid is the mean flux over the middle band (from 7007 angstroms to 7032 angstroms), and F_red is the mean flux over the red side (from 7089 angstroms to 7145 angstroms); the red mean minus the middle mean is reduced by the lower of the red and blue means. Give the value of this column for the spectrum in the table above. -21.8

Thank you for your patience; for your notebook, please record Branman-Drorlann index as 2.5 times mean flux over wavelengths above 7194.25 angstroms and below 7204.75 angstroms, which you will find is 51.6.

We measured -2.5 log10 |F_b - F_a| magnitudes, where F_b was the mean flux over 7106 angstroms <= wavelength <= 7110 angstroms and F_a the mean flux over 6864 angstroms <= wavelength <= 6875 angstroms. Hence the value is -1.1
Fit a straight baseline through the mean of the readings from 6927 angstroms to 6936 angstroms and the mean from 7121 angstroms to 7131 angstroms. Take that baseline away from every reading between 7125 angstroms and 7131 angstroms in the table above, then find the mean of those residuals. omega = -0.3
